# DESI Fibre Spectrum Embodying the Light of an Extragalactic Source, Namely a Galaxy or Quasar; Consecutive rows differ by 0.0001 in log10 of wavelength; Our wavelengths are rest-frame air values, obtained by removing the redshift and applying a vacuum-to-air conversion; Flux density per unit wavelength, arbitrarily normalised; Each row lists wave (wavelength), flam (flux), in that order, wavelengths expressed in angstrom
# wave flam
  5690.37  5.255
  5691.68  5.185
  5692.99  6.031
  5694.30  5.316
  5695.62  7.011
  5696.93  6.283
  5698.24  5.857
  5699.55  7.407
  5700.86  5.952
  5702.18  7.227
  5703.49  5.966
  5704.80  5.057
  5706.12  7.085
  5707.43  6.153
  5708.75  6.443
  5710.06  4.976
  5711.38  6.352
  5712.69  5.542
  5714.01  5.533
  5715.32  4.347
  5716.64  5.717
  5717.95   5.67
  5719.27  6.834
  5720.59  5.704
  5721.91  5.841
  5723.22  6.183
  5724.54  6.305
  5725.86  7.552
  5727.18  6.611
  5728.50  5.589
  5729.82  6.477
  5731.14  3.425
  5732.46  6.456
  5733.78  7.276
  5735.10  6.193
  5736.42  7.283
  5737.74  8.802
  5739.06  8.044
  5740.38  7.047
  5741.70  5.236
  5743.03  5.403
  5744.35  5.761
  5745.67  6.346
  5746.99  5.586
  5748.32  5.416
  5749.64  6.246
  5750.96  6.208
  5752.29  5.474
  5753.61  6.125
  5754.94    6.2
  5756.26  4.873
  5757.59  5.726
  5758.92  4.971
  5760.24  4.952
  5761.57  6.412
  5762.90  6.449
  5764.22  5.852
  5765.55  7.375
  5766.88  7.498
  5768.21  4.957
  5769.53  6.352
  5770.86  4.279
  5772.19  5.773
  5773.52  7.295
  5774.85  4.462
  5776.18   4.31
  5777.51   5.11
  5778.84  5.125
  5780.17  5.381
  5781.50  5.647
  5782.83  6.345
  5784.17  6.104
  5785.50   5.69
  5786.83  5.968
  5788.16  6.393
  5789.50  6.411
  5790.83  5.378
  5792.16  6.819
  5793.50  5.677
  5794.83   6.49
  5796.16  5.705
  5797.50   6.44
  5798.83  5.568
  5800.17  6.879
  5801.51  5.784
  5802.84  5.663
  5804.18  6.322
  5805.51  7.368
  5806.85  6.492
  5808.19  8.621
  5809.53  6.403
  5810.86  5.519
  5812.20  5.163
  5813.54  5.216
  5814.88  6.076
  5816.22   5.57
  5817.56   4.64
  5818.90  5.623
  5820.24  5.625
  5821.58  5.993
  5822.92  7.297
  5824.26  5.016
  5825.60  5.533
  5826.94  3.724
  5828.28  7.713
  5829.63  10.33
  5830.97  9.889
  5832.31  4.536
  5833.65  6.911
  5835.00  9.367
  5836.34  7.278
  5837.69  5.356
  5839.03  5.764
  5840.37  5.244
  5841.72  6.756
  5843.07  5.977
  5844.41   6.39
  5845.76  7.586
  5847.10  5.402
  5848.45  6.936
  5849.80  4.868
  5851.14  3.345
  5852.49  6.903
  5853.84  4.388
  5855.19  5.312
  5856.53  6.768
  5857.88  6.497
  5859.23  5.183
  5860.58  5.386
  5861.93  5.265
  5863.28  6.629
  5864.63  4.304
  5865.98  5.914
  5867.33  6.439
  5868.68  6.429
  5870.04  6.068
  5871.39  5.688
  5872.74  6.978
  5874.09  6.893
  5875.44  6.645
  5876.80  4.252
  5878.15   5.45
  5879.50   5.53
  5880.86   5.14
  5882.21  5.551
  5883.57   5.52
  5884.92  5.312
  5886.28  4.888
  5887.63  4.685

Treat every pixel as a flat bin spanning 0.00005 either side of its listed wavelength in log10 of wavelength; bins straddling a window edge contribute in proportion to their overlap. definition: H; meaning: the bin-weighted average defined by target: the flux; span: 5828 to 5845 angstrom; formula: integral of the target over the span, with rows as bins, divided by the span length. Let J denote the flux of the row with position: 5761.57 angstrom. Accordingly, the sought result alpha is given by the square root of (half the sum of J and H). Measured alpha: 2.59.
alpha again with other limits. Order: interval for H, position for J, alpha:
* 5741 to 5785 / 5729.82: 2.47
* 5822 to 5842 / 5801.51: 2.50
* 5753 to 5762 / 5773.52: 2.54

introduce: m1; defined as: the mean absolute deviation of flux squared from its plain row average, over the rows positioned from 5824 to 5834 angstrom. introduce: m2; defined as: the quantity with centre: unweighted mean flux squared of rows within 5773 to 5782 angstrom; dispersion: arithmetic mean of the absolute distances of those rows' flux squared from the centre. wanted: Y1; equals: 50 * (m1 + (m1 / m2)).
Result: 1602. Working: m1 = 28.3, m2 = 7.6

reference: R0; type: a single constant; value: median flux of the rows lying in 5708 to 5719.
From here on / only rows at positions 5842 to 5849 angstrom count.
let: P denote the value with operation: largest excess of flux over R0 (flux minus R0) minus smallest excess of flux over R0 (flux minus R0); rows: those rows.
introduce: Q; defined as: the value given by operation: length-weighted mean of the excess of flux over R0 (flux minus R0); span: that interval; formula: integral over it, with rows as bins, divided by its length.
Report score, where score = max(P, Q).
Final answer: 2.2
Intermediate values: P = 2.2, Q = 0.9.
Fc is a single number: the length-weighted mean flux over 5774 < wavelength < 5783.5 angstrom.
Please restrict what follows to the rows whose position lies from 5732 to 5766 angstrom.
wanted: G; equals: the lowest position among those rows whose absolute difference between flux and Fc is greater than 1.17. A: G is 5732.46 angstrom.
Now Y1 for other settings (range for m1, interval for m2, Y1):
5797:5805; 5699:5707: 295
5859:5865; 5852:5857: 320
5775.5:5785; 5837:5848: 316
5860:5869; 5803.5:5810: 409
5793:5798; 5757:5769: 259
